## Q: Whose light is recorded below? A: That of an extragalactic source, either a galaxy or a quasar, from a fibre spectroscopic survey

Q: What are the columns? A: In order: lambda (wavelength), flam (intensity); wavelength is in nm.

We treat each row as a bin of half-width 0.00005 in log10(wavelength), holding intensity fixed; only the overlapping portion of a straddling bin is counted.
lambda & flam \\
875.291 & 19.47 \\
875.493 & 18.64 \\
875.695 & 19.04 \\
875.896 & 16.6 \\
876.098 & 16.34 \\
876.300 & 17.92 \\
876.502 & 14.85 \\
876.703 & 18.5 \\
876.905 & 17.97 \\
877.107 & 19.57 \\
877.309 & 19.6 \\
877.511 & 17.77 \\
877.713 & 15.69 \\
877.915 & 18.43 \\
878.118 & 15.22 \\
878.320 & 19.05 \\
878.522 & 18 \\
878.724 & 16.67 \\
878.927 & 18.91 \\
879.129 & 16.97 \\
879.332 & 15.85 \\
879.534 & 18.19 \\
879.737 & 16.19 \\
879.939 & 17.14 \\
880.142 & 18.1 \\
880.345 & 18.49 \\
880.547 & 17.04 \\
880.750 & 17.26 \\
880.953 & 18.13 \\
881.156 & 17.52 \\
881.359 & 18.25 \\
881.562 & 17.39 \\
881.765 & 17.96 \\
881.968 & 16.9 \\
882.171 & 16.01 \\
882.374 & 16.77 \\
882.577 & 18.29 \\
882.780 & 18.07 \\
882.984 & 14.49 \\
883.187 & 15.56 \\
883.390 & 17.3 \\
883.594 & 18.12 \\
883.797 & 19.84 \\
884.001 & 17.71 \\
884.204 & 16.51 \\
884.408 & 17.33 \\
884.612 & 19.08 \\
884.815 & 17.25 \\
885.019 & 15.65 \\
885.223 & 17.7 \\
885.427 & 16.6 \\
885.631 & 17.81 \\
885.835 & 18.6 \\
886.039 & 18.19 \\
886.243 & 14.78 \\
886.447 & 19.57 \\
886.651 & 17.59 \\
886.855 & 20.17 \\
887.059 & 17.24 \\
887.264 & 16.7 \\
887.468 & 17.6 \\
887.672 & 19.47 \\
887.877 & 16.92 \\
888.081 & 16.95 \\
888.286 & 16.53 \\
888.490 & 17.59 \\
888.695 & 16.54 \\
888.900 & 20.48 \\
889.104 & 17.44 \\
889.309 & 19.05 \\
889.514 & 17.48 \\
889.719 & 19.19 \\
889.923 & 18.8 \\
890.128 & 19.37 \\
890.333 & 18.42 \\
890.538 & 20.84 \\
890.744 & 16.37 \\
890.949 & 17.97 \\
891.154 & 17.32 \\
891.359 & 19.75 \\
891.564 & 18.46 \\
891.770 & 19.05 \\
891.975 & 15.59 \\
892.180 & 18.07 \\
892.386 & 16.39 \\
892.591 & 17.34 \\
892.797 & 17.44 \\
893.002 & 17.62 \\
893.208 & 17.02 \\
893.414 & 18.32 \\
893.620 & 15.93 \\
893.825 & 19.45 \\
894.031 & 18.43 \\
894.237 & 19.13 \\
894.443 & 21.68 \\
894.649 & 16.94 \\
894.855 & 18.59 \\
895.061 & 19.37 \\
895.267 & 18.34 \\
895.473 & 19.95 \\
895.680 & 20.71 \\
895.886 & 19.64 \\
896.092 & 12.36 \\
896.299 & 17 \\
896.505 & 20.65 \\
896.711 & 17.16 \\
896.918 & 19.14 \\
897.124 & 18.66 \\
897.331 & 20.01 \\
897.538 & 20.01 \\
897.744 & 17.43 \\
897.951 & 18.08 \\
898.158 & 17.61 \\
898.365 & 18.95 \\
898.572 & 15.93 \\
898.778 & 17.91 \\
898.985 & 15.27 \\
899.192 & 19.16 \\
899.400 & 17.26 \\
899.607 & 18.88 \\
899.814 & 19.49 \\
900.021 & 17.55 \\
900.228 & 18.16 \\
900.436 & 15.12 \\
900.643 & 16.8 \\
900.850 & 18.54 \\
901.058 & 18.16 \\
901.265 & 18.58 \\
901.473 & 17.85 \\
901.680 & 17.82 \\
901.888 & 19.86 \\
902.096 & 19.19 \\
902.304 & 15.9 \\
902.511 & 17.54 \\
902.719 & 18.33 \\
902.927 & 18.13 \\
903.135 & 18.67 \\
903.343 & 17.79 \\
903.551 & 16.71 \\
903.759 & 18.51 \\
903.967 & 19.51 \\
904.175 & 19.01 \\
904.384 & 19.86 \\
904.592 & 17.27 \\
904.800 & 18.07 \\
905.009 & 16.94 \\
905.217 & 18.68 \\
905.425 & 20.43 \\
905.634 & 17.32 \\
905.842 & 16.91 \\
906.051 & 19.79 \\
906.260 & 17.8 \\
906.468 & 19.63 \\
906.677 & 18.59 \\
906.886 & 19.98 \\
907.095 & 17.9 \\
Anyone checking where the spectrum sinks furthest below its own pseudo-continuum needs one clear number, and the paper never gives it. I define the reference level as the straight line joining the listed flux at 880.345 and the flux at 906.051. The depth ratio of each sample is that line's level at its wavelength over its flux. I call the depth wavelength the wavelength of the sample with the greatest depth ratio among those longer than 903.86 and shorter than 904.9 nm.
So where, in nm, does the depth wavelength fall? 904.592 nm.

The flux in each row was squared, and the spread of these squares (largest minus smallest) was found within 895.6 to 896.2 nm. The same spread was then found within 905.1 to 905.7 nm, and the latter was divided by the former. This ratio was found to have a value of 0.43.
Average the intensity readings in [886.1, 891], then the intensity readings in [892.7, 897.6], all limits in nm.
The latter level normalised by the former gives 1.02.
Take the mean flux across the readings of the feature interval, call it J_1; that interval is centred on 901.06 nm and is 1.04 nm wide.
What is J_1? 18.0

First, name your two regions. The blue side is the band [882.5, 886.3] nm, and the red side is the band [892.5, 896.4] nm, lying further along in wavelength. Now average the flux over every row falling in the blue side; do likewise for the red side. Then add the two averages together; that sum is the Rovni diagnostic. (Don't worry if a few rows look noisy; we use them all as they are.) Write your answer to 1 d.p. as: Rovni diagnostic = 35.5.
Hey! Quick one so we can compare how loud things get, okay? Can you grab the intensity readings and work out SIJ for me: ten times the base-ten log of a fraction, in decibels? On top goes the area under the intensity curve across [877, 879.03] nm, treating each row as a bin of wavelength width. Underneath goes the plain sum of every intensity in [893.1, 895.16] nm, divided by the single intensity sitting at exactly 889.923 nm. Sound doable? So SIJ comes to 5.7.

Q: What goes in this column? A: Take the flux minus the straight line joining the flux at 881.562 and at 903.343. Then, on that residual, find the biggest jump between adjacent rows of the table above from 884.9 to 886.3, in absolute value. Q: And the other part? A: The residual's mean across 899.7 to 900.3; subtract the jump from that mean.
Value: -2.7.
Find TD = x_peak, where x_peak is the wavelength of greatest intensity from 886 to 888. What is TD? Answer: 886.855 nm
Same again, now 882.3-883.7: 882.577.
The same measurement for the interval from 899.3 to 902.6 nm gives 901.888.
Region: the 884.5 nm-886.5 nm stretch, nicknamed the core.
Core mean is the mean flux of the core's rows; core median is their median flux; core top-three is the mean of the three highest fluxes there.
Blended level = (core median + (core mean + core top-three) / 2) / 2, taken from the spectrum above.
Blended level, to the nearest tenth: 18.0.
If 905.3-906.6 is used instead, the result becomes 19.0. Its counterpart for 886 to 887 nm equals 18.4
